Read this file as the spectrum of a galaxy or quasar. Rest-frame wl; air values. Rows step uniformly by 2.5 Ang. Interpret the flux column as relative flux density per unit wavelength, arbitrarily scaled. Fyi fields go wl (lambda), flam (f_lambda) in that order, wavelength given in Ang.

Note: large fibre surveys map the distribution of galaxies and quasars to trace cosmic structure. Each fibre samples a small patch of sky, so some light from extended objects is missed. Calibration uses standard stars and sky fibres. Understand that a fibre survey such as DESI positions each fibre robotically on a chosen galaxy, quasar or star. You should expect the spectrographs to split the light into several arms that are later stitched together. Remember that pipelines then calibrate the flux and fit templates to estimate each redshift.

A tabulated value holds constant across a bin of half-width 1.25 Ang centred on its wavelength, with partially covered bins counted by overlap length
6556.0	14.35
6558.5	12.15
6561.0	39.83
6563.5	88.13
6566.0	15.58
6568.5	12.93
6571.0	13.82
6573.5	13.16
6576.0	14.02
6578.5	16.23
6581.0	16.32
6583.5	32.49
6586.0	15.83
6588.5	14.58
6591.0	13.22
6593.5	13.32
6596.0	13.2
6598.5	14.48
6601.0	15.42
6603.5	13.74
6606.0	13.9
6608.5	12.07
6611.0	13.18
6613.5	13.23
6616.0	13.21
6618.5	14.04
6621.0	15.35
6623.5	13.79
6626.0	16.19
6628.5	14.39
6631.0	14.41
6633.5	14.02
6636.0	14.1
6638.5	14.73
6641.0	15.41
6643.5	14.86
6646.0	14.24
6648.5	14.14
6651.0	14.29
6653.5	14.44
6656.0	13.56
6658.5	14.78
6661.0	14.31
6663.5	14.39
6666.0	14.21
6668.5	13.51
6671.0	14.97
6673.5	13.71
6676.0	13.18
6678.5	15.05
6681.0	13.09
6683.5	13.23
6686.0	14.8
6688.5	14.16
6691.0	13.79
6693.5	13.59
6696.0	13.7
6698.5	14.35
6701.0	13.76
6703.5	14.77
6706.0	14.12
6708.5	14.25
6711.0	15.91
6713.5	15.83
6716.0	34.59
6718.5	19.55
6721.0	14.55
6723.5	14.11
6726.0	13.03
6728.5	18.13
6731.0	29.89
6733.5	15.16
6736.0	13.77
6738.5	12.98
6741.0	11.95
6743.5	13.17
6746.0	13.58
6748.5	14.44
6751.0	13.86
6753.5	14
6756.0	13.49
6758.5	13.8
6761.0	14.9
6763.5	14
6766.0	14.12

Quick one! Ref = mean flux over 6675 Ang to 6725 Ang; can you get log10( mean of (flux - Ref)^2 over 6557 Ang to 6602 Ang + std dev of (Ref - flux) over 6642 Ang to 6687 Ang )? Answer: 2.54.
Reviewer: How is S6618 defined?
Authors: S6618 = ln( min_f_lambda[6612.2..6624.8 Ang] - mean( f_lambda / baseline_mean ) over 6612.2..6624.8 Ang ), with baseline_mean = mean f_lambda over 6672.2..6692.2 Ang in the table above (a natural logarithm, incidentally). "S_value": 2.50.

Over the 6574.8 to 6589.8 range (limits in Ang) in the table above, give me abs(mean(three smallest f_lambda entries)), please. 14.8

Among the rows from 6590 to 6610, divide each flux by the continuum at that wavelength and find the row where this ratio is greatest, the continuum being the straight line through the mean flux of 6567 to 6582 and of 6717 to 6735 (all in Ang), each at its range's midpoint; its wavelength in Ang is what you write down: 6601.0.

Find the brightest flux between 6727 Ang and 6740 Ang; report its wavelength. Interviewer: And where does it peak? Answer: 6731.0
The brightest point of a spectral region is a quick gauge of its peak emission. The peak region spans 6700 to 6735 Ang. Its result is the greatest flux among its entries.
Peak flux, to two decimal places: 34.59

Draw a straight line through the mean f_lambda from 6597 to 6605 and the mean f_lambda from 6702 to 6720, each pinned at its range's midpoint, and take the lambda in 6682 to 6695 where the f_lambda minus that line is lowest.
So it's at 6683.5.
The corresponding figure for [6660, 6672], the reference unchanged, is 6668.5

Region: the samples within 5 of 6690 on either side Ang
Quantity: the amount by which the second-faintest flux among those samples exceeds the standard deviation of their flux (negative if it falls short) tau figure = 13.3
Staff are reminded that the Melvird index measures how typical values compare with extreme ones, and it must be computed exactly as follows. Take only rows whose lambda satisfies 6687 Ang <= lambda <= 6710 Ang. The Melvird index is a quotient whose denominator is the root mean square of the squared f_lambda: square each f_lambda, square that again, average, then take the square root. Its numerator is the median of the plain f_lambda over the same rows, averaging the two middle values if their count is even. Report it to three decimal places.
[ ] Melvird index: 0.071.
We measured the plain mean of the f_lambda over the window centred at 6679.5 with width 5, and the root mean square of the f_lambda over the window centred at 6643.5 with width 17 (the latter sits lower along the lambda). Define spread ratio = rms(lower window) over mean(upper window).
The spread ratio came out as 1.03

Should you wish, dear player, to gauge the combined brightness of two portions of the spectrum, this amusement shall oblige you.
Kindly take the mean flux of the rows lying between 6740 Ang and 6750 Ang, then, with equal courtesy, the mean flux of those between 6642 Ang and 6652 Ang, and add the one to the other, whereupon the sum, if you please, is 27.7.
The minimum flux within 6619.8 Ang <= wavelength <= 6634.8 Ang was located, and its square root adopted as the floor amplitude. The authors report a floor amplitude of 3.71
